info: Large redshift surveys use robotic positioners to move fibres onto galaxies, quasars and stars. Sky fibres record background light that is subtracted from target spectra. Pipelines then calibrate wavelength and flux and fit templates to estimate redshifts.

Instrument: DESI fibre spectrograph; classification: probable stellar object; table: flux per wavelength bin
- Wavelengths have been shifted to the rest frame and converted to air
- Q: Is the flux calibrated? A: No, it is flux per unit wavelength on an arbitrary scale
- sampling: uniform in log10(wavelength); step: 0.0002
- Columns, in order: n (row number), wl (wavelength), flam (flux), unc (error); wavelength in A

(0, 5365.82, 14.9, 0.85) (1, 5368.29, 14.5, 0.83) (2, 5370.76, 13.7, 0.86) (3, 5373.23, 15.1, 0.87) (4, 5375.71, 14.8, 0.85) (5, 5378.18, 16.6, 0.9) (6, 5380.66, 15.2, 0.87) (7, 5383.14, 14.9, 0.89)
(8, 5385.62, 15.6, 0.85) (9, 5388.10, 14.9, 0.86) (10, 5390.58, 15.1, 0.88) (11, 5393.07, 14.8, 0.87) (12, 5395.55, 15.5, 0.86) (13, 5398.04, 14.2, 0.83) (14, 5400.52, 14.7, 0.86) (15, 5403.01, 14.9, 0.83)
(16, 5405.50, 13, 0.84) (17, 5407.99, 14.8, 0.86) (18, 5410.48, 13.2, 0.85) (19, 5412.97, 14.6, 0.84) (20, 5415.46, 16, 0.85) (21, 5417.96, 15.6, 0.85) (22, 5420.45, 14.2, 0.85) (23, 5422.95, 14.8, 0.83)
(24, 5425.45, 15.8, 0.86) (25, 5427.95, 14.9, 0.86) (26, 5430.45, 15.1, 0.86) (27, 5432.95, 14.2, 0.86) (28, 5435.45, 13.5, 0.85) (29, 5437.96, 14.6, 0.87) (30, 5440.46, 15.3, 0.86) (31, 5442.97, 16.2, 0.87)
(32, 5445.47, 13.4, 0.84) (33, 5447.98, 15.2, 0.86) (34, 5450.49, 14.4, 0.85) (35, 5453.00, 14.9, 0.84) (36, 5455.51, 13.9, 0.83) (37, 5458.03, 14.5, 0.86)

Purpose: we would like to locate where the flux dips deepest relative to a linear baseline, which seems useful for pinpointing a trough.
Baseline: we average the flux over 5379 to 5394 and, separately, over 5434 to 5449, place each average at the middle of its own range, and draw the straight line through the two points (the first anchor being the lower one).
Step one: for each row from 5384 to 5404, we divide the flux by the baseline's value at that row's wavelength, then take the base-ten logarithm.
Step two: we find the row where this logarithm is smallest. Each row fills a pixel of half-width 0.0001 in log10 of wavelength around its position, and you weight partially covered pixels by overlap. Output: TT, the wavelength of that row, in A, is 5398.04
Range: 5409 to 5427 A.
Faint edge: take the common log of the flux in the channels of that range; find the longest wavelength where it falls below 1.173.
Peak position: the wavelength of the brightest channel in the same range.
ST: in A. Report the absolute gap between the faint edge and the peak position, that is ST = 7.5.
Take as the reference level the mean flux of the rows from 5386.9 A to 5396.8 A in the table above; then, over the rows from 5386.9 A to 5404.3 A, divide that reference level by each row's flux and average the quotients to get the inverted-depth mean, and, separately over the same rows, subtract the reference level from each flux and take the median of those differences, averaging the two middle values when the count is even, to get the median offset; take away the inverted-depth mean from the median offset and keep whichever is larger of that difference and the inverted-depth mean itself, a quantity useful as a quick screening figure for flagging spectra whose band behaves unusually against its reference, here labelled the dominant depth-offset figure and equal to 1.014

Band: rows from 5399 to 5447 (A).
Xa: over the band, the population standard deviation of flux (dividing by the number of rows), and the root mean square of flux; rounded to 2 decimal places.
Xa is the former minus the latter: -13.80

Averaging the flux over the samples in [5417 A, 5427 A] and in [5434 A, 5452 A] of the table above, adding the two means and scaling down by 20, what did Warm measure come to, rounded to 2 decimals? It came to 1.49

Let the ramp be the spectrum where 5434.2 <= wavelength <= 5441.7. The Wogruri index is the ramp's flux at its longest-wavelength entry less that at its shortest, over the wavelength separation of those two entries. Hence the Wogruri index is 0.4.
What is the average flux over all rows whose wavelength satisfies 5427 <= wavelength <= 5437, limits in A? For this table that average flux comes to 14.4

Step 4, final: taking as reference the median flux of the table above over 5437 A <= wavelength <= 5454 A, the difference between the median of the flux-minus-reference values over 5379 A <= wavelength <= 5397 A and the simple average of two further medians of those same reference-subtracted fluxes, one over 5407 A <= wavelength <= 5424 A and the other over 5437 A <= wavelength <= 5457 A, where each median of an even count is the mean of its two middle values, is 0.325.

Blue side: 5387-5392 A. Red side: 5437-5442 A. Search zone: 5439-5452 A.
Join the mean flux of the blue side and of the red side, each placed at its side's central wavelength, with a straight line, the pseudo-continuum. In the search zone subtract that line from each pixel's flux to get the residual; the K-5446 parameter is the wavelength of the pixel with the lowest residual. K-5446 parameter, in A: 5445.47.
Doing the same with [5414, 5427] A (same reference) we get 5420.45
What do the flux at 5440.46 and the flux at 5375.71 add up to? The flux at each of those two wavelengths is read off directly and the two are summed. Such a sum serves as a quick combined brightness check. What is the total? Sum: 30.1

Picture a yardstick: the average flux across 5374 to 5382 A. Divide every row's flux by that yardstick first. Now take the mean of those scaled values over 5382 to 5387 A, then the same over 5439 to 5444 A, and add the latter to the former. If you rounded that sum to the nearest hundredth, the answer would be 2.00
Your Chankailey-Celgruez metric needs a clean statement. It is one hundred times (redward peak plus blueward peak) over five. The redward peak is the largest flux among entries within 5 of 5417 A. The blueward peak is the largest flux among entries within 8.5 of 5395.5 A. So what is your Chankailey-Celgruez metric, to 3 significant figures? 630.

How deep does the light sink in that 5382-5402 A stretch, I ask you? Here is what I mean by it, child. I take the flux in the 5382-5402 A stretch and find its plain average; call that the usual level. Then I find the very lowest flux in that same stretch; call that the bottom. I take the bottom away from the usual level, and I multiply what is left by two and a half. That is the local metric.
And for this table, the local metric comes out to 1.9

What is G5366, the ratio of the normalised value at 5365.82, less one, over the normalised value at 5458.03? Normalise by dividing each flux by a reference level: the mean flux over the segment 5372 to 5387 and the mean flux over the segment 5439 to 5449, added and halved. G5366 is -0.020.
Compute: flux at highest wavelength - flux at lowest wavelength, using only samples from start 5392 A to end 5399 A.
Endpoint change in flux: -0.60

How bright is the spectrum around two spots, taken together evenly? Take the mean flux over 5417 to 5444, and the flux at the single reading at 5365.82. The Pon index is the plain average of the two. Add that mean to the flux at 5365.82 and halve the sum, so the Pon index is 14.9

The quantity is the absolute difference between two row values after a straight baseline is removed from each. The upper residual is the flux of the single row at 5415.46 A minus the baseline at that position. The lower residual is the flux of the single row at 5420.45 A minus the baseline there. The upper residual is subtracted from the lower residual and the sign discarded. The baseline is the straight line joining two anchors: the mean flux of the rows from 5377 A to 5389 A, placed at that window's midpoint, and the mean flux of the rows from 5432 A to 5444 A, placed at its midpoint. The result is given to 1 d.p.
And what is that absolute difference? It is 1.7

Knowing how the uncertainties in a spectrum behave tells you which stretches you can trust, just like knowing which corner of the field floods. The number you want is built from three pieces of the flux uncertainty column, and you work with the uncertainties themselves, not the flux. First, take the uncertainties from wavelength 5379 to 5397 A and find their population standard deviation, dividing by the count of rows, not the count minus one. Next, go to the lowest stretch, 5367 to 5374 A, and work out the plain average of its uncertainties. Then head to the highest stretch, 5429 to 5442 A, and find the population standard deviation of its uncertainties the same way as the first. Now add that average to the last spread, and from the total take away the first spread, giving 0.847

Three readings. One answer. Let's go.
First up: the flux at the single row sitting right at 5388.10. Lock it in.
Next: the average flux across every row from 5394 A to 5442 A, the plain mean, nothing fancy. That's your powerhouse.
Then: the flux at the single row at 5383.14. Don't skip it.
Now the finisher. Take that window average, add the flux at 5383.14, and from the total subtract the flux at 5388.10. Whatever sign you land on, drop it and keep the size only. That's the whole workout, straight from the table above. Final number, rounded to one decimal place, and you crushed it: 14.7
